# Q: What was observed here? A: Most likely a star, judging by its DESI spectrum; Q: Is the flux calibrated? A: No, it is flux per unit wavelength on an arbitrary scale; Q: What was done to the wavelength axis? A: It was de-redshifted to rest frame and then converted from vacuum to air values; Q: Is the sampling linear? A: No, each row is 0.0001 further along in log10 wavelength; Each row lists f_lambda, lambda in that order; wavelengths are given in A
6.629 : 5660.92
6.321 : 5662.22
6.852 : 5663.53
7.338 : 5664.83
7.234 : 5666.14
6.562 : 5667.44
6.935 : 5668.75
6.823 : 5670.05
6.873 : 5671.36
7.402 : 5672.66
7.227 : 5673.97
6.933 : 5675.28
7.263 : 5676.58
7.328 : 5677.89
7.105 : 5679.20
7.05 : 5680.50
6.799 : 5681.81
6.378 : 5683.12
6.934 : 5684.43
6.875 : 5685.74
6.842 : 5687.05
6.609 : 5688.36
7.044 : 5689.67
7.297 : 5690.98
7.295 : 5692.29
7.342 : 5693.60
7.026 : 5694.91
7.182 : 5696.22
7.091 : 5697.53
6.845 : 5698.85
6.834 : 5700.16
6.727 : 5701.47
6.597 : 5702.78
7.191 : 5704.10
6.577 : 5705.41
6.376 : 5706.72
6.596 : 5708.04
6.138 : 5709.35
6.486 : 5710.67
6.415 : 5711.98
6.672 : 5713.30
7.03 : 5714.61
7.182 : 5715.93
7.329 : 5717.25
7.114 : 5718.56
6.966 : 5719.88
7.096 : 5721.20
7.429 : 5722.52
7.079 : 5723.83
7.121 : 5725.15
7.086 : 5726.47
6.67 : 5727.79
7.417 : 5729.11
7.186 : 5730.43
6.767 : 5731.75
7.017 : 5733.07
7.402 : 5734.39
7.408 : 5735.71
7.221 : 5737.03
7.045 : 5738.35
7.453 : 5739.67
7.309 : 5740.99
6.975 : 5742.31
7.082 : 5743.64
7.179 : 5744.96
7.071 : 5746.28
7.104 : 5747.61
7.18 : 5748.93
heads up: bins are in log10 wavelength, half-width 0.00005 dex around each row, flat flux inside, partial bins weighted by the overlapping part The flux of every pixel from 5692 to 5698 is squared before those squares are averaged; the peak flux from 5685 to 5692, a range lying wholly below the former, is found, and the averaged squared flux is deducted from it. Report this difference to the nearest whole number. -44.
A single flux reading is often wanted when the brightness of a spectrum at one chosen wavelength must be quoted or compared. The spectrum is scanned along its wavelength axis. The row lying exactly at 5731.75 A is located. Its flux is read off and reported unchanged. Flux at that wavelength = 6.767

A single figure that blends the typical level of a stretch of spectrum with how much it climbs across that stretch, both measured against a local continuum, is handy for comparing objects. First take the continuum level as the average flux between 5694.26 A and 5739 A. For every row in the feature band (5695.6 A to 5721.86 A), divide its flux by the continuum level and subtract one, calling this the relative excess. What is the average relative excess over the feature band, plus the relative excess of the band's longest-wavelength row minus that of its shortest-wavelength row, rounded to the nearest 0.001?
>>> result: -0.031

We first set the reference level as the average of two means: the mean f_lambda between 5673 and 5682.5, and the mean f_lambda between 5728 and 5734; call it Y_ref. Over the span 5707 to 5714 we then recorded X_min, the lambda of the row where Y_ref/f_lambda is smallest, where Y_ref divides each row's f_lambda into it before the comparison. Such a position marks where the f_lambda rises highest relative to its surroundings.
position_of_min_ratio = 5713.30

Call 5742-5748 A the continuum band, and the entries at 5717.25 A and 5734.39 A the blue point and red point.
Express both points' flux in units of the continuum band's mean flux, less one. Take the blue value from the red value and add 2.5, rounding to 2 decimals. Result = 2.51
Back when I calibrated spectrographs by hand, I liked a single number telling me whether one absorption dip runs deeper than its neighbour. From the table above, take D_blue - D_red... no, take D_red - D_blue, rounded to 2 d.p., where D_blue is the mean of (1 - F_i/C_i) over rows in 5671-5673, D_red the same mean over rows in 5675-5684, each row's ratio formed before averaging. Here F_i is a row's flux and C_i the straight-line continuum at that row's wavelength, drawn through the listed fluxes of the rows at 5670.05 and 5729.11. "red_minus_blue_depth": 0.03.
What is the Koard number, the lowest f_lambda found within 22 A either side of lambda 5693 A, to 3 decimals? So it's 6.138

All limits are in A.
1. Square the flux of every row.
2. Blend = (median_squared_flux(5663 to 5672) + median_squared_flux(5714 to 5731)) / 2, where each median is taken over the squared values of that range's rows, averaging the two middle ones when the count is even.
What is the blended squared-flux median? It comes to 48.9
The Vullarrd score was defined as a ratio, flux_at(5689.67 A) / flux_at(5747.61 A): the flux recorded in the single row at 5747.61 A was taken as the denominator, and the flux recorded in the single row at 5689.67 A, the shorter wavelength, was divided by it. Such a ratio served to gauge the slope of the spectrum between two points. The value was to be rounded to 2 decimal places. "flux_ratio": 0.99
